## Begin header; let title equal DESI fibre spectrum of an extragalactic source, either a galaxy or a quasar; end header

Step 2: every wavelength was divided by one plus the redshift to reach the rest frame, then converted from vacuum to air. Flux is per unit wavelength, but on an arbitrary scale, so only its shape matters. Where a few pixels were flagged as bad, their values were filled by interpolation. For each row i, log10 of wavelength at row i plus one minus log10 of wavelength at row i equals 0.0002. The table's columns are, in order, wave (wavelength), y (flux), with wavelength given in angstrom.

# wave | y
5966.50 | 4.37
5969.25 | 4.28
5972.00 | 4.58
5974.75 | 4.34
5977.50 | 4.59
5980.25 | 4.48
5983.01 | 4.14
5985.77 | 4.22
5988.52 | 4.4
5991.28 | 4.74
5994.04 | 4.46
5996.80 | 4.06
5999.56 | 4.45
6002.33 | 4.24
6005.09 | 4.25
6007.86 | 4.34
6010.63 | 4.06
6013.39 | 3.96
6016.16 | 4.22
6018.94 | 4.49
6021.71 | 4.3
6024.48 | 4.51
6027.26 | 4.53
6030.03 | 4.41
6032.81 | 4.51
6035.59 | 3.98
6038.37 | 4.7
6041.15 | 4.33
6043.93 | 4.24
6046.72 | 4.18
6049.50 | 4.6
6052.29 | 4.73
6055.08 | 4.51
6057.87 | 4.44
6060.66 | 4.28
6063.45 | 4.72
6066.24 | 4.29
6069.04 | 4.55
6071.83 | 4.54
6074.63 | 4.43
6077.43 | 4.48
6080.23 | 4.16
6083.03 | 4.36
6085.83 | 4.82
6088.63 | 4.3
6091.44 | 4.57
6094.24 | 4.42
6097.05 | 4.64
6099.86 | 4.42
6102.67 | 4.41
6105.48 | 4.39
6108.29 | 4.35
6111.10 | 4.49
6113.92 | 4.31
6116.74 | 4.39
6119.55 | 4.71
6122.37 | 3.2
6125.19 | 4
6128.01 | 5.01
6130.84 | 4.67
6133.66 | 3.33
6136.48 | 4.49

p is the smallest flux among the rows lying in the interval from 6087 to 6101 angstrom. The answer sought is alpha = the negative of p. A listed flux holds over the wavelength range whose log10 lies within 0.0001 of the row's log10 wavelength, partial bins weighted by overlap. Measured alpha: -4.30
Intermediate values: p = 4.3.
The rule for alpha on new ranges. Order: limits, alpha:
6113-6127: -3.20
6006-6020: -3.96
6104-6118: -4.31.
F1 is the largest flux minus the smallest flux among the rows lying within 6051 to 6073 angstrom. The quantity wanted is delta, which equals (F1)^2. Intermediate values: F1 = 0.45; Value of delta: 0.20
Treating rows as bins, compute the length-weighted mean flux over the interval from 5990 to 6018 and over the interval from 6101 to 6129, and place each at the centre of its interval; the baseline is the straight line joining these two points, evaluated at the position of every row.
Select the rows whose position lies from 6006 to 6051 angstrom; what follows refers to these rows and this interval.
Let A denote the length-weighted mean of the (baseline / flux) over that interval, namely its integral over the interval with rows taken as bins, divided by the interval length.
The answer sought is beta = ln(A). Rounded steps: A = 0.991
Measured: -0.01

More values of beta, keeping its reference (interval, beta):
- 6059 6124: -0.01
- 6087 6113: -0.03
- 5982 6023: 0.00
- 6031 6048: -0.01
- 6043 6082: -0.03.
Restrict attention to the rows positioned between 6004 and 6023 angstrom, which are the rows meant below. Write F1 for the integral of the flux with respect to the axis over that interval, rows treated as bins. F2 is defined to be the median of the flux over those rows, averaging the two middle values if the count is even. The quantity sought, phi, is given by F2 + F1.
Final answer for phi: 84.6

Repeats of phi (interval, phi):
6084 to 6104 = 94.6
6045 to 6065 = 94.3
